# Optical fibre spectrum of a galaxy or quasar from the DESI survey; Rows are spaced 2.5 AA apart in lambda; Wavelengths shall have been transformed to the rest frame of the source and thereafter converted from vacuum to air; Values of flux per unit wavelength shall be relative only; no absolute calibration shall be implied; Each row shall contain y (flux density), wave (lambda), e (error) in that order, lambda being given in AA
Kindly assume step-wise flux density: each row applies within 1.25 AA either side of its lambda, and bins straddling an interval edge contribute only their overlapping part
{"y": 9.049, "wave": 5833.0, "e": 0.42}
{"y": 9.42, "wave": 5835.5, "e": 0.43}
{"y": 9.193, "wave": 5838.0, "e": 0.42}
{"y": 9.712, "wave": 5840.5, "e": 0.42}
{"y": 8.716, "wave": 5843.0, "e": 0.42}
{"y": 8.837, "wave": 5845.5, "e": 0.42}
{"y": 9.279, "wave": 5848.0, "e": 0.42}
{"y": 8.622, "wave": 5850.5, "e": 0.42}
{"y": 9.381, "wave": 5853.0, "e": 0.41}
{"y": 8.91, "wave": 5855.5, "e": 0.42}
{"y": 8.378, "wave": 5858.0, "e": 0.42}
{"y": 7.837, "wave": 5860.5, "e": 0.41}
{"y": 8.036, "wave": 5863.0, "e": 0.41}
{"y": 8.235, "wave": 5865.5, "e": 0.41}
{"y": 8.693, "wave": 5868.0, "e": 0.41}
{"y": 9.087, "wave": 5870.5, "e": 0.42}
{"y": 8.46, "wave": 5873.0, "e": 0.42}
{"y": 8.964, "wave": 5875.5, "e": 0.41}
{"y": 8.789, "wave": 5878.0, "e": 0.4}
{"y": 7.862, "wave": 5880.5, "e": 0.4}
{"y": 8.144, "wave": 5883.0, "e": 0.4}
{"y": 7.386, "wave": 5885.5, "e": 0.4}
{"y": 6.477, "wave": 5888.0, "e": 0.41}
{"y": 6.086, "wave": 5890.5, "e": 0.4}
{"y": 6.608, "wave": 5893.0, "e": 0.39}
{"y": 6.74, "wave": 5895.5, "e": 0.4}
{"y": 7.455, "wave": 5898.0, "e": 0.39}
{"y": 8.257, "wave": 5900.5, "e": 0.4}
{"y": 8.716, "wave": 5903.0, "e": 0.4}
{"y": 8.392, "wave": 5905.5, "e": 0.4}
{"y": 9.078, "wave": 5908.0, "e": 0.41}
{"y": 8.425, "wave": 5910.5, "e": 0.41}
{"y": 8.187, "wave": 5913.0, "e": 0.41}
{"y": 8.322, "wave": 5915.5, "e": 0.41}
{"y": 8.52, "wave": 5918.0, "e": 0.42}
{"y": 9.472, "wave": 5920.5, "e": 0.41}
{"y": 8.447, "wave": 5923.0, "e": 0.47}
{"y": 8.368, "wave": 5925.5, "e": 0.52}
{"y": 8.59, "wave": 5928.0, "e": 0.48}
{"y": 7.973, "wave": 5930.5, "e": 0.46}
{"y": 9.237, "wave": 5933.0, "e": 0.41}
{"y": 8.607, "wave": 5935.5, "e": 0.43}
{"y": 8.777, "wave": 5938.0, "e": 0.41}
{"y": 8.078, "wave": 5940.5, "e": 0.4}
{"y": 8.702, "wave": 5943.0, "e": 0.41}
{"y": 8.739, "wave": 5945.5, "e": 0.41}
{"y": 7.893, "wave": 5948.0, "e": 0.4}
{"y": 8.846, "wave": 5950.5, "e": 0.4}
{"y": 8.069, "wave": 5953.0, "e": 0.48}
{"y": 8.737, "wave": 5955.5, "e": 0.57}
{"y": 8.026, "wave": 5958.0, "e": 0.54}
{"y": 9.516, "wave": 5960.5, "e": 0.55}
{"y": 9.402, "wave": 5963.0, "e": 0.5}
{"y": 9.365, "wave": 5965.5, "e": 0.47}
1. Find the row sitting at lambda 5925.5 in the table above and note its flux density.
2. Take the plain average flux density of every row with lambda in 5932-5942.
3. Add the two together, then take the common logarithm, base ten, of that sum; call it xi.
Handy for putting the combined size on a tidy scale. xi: 1.23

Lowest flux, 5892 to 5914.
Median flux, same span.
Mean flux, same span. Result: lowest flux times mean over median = 6.4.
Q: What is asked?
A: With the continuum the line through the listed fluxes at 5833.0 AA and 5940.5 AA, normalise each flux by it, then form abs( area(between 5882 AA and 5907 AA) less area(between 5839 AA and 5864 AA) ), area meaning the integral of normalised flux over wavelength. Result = 2.8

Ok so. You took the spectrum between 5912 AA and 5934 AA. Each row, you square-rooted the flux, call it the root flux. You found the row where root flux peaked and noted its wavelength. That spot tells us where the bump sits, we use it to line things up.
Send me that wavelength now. 5920.5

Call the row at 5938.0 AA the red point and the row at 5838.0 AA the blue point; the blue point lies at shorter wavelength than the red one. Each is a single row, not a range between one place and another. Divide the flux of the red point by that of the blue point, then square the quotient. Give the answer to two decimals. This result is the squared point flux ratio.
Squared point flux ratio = 0.91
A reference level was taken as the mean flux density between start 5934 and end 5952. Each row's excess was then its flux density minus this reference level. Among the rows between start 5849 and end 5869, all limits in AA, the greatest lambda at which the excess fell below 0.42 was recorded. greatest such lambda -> 5868.0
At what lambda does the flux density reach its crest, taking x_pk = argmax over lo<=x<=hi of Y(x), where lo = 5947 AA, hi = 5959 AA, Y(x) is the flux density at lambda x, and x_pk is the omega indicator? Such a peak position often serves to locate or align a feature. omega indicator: 5950.5 AA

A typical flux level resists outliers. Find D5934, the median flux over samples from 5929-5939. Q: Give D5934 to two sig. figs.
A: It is 8.7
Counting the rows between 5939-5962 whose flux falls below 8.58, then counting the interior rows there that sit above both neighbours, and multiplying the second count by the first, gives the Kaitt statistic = 12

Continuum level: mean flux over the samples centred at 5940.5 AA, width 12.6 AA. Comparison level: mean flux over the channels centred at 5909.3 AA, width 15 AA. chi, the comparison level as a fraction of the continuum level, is 0.99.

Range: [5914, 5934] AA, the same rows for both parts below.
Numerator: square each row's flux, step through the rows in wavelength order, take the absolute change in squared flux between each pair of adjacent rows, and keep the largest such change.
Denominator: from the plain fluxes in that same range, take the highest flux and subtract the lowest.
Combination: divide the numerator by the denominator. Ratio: 14.5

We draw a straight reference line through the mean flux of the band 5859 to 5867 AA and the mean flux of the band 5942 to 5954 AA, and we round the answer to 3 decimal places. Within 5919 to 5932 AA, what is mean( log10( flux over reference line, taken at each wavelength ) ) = 0.011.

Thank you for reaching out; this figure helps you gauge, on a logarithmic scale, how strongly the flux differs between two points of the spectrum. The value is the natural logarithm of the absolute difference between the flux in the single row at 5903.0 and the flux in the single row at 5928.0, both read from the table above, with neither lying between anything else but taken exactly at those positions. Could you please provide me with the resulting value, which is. -2.1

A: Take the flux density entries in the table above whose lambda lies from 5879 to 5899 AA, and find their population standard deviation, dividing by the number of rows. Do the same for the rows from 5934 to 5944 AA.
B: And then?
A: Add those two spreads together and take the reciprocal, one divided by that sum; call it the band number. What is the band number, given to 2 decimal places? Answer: 1.05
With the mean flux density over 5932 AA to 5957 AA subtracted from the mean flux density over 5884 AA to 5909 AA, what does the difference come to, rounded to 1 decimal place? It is -1.0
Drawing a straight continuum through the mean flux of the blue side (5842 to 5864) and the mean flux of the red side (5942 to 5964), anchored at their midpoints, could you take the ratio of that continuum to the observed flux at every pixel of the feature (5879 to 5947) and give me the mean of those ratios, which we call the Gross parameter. 1.08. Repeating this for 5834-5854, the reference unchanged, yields 0.95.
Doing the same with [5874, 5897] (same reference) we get 1.18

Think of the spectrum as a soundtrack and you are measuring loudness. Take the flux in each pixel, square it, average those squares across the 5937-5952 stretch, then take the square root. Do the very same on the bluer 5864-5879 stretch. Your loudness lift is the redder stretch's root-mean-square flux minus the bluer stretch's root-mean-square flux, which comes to -0.2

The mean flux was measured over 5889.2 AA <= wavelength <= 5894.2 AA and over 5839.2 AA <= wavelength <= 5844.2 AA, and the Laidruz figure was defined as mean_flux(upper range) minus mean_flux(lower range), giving -2.9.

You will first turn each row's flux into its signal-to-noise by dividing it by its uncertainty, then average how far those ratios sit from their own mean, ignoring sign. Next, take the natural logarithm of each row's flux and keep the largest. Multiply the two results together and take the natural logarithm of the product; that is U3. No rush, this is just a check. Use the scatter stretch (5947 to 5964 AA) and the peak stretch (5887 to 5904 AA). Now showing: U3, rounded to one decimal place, 1.5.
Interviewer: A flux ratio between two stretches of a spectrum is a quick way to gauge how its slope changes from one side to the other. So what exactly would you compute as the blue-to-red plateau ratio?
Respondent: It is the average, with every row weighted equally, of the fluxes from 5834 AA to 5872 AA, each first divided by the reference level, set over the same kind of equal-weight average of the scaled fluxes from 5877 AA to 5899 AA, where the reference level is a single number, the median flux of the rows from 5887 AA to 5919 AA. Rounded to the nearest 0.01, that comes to 1.21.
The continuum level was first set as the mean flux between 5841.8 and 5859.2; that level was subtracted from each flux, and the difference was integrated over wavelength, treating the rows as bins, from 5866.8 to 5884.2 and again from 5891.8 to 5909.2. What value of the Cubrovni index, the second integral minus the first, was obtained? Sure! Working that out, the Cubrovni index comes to -12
